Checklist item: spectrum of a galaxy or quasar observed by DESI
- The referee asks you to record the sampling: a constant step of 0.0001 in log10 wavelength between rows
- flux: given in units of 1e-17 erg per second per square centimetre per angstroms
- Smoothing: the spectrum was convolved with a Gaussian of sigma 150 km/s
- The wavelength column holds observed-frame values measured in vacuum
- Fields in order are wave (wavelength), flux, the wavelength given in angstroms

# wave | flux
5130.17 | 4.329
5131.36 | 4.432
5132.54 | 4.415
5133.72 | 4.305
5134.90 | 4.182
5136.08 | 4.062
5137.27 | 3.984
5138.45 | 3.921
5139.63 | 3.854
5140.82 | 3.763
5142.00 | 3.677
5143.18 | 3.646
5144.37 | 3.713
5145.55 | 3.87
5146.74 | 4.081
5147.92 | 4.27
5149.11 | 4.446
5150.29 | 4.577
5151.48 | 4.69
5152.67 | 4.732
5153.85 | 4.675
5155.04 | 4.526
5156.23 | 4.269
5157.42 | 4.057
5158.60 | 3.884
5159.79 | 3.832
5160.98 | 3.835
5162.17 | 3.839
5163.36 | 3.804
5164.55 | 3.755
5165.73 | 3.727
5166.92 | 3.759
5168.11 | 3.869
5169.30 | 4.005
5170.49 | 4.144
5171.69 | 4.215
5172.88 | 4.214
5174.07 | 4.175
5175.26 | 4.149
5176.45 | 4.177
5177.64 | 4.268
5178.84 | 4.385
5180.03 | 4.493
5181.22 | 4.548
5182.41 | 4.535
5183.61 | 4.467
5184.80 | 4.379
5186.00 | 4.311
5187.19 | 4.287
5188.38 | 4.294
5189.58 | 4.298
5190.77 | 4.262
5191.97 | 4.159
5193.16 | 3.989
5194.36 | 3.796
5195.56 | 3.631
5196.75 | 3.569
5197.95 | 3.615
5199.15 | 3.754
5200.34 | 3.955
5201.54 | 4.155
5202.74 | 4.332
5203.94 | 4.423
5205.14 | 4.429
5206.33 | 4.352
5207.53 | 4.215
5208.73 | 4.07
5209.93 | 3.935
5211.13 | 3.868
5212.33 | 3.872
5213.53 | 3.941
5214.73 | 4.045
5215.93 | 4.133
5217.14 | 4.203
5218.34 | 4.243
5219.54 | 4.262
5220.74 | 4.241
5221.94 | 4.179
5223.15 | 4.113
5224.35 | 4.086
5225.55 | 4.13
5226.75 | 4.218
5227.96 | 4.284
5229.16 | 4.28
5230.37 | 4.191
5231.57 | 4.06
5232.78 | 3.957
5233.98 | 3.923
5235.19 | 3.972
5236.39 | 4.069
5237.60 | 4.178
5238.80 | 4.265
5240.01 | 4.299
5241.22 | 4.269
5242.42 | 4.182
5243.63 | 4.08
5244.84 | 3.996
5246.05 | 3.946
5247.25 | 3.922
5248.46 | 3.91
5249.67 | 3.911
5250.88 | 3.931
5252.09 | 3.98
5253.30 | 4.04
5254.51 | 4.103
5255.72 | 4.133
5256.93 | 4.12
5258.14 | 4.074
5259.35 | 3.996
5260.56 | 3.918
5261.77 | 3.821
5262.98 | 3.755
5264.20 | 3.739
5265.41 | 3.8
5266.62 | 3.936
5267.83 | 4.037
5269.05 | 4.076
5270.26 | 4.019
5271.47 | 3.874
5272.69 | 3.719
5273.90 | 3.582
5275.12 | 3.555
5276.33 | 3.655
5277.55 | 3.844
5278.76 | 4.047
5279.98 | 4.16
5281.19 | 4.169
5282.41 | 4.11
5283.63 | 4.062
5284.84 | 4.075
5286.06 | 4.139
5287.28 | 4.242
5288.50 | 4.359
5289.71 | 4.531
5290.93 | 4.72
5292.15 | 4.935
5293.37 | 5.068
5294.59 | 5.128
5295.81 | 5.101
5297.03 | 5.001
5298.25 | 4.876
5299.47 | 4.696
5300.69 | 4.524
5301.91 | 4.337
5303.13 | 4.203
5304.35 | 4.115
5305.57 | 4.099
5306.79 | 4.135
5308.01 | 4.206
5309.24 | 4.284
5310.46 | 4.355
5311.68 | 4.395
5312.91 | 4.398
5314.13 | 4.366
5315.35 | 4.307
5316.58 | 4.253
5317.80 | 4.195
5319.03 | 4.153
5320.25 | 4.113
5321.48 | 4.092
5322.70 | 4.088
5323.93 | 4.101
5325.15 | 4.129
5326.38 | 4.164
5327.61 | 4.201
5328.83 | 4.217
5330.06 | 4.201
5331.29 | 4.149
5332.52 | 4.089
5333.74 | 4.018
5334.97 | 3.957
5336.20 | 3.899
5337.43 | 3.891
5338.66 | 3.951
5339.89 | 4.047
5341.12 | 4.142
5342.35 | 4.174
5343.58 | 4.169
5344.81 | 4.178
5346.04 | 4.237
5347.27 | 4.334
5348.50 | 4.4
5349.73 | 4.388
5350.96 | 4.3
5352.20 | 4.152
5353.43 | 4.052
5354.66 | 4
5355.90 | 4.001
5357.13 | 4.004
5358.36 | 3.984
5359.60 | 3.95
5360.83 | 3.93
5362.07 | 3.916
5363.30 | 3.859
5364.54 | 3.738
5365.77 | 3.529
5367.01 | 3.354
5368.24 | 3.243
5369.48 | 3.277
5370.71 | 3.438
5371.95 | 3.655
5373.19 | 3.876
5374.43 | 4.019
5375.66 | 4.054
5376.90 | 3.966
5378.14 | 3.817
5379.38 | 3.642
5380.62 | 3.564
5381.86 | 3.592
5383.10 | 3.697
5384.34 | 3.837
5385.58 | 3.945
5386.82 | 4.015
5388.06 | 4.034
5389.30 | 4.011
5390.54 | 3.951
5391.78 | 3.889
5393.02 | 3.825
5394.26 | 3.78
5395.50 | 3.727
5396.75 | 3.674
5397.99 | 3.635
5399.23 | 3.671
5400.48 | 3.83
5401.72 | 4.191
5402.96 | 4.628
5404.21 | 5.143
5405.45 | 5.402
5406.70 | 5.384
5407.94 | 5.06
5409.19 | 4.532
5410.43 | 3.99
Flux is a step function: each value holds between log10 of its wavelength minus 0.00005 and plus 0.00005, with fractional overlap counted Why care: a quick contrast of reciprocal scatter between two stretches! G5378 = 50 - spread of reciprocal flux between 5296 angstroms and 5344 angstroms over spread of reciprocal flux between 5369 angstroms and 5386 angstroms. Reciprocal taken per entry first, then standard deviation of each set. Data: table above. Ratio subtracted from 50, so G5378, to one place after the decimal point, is 49.3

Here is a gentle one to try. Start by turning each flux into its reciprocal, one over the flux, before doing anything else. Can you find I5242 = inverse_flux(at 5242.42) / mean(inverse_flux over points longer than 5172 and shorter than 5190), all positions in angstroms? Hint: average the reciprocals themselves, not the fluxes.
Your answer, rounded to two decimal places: 1.03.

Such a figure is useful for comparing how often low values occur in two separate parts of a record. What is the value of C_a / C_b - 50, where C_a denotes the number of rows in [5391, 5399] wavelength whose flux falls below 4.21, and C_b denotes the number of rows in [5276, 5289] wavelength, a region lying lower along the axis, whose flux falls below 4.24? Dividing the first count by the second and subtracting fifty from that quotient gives -49.3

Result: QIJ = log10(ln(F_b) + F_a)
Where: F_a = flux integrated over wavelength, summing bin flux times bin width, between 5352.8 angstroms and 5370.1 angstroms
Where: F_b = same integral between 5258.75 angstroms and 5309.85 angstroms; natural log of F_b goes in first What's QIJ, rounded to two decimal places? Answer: 1.85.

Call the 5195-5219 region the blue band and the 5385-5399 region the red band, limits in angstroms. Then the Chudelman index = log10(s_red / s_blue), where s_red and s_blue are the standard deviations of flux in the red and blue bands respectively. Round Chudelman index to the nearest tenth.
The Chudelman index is -0.3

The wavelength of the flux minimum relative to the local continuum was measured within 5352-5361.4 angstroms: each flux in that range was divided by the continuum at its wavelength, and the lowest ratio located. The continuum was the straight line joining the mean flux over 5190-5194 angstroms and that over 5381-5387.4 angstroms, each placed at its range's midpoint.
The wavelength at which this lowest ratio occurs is 5360.83 angstroms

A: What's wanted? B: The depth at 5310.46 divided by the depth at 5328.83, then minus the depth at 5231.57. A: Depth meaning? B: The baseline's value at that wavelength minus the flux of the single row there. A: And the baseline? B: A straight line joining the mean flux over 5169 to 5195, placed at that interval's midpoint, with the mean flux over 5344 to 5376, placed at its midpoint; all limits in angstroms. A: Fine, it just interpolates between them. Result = 1.33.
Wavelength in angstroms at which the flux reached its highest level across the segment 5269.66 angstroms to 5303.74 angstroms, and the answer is 5294.59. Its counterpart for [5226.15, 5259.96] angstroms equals 5240.01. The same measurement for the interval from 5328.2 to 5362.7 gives 5348.50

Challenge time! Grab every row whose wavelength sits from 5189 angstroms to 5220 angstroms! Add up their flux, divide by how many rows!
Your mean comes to 4.06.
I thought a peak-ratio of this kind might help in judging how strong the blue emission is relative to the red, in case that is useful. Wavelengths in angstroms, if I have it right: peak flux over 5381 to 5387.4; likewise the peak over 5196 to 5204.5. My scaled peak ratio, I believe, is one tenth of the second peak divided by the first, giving 0.110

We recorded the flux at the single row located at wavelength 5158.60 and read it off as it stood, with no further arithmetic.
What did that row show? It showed 3.884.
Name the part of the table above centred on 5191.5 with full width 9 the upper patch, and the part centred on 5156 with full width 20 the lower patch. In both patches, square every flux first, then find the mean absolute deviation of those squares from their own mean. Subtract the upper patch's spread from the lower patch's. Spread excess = 1.0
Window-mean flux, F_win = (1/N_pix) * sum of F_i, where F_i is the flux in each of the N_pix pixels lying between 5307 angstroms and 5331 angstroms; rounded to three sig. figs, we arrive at 4.22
